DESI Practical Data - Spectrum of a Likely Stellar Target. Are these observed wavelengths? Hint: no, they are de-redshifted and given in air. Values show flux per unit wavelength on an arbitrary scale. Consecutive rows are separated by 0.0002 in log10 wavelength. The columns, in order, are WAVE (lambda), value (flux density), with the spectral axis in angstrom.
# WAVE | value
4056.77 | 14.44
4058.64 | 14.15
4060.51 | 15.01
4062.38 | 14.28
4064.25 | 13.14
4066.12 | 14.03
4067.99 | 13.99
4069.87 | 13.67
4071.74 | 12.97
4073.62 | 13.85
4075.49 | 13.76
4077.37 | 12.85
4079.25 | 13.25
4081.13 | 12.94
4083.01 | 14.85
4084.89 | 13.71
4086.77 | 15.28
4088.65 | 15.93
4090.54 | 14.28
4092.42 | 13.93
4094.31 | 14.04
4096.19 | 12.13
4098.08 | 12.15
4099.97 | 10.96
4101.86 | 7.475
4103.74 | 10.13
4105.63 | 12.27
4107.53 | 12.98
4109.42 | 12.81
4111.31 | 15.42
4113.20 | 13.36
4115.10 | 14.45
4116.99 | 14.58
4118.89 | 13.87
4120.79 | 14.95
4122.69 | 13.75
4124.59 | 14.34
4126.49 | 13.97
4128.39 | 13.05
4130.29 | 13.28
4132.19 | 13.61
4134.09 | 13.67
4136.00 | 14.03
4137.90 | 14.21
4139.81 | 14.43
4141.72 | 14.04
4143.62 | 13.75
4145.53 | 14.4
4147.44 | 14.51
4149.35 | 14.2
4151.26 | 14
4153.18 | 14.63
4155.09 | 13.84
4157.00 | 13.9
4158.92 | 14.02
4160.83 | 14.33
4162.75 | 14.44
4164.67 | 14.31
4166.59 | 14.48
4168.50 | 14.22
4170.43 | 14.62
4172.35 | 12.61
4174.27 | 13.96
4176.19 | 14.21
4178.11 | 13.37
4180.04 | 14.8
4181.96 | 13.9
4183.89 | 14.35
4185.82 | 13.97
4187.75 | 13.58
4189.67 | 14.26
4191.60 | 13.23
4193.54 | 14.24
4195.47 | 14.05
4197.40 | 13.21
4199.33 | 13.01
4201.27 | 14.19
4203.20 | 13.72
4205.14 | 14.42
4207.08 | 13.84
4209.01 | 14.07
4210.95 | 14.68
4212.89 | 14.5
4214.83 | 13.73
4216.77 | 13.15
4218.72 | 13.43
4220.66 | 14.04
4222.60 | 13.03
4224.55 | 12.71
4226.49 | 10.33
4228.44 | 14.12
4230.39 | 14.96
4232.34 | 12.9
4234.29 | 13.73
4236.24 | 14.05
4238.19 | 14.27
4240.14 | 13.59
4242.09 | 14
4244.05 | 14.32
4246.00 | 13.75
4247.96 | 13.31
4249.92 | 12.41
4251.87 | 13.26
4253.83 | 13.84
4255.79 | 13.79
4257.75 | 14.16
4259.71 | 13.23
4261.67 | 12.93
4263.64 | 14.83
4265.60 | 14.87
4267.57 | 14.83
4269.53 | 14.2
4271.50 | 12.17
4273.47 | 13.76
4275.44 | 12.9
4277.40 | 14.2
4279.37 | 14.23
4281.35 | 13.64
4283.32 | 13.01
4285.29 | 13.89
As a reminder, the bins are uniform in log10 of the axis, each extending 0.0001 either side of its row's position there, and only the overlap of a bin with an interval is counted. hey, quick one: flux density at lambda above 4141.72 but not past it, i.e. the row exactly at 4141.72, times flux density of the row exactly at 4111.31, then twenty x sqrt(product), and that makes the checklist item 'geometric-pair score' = 294.3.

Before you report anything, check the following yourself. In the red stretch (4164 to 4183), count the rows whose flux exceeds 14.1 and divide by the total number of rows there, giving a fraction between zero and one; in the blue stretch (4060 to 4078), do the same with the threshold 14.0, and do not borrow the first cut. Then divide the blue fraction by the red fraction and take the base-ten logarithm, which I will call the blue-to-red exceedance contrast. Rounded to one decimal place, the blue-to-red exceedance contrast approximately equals -0.3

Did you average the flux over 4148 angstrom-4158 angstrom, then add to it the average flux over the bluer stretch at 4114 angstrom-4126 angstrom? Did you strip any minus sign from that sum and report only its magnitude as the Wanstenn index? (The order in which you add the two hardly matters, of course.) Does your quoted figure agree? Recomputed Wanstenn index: 28.4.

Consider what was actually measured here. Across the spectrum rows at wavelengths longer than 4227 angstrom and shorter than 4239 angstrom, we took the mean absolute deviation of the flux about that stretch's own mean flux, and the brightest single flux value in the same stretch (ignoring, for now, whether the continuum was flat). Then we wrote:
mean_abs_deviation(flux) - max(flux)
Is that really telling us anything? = -14.5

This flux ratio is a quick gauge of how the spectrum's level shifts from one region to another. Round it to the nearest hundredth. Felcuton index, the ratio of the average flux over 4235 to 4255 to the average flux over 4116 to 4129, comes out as 0.97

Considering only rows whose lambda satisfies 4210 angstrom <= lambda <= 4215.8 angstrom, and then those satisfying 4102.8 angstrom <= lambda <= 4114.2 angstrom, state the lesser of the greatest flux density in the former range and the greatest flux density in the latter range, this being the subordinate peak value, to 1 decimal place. 14.7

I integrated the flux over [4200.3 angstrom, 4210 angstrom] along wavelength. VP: 136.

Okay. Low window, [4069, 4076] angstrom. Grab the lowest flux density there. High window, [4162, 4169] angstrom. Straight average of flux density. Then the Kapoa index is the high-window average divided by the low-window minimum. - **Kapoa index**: 1.11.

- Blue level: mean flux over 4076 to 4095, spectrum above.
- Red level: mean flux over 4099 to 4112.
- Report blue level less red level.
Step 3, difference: 2.4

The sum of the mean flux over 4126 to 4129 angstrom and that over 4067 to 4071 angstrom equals 27.3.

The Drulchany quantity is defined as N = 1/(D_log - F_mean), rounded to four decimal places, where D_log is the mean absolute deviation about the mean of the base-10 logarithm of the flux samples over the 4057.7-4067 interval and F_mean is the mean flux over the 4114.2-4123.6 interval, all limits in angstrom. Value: -0.0699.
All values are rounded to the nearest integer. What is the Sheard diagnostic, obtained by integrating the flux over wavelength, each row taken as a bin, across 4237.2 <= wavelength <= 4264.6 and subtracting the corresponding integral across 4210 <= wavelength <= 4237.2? 7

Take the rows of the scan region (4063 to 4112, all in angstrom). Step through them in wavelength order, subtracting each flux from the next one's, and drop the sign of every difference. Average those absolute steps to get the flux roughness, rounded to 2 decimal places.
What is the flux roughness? 1.07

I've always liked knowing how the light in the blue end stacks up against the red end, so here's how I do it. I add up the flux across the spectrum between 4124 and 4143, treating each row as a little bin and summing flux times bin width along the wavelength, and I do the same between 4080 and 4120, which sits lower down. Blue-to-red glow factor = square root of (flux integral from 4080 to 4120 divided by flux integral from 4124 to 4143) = 1.4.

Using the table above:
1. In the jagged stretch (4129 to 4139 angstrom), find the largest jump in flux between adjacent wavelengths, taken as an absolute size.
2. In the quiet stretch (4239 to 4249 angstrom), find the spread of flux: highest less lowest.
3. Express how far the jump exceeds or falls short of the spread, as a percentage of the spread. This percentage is -64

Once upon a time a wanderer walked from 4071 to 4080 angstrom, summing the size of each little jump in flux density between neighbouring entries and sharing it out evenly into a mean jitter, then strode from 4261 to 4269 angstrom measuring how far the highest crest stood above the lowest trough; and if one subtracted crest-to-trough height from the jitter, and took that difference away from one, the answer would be 2.4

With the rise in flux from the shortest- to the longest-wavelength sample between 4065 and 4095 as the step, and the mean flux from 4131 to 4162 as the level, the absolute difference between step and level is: 14.1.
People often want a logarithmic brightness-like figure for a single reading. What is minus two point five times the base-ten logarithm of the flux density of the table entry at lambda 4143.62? -2.85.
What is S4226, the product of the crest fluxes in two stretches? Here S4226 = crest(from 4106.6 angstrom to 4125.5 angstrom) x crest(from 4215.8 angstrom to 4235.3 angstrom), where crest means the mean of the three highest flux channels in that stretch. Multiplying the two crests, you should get 215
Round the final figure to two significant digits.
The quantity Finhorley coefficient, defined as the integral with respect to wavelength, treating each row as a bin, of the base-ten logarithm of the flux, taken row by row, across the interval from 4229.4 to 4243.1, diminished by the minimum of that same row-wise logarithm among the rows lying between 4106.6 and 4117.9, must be 15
